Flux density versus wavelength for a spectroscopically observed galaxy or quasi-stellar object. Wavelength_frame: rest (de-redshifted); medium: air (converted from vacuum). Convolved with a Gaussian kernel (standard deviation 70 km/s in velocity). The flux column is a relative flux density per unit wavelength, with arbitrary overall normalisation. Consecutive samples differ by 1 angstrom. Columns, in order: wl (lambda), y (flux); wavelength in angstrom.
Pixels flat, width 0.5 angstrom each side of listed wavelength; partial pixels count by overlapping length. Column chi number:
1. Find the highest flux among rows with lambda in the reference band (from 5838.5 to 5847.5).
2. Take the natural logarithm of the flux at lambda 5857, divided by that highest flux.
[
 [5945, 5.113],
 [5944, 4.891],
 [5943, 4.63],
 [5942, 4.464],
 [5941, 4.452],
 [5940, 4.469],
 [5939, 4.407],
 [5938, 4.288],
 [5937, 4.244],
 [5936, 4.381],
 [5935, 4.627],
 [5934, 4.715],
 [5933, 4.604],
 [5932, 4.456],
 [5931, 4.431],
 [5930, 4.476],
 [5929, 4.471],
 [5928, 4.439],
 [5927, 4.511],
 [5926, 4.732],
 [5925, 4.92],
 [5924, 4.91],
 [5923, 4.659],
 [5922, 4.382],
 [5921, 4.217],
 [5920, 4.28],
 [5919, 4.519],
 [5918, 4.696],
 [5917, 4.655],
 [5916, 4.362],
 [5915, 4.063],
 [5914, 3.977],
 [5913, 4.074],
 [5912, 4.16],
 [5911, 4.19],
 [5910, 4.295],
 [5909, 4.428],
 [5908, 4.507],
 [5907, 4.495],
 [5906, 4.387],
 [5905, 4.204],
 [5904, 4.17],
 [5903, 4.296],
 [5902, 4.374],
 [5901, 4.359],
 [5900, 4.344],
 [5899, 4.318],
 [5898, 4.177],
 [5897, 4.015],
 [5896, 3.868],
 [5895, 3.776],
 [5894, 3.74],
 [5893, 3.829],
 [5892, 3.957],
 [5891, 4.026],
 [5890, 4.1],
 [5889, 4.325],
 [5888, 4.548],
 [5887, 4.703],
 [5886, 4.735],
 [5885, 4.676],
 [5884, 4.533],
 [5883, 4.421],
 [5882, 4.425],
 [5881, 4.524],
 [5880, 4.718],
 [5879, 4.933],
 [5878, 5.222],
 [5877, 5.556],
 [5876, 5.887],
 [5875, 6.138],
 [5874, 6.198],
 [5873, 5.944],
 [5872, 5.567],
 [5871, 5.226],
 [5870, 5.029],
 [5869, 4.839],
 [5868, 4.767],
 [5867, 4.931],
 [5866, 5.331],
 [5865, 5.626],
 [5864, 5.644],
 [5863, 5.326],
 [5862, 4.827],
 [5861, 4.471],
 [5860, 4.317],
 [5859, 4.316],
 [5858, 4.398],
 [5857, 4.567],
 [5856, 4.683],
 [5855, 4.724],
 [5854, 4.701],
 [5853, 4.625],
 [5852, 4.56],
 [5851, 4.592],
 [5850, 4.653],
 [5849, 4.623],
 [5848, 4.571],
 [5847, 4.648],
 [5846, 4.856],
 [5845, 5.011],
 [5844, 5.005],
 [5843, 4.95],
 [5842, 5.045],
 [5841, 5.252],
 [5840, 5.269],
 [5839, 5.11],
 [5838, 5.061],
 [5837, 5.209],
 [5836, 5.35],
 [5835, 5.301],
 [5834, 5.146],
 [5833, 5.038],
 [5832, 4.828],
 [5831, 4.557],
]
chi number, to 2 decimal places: -0.14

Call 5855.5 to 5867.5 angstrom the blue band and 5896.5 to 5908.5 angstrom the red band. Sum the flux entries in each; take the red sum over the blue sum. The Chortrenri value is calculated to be 0.88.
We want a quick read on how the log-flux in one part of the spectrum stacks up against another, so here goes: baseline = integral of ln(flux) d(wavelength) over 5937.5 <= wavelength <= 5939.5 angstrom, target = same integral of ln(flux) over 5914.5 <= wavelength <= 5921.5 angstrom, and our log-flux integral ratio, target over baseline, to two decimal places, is 3.53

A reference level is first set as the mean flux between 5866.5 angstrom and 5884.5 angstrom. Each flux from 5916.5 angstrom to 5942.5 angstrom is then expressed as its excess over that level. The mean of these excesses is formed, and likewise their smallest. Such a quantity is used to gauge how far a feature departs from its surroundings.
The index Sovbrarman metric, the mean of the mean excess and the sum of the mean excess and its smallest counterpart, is -1.1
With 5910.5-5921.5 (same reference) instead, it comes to -1.5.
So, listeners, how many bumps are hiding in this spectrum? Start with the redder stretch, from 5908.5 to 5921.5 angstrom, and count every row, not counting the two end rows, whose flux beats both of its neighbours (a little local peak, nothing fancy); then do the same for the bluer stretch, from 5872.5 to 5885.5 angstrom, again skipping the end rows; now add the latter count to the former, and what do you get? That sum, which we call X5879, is 2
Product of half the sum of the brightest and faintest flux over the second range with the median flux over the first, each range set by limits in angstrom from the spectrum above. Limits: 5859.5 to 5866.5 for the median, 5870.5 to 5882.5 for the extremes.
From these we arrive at 28.3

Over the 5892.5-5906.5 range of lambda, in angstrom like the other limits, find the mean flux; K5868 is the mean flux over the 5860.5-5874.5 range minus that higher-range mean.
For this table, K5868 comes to 1.13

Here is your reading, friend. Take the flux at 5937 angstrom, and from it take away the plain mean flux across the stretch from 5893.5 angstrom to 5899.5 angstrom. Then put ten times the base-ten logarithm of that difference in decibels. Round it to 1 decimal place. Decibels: -5.8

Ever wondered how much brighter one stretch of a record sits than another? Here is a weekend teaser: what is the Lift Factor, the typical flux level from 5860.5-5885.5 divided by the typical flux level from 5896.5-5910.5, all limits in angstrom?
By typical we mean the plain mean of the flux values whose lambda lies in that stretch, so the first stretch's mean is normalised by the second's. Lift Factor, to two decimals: 1.19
